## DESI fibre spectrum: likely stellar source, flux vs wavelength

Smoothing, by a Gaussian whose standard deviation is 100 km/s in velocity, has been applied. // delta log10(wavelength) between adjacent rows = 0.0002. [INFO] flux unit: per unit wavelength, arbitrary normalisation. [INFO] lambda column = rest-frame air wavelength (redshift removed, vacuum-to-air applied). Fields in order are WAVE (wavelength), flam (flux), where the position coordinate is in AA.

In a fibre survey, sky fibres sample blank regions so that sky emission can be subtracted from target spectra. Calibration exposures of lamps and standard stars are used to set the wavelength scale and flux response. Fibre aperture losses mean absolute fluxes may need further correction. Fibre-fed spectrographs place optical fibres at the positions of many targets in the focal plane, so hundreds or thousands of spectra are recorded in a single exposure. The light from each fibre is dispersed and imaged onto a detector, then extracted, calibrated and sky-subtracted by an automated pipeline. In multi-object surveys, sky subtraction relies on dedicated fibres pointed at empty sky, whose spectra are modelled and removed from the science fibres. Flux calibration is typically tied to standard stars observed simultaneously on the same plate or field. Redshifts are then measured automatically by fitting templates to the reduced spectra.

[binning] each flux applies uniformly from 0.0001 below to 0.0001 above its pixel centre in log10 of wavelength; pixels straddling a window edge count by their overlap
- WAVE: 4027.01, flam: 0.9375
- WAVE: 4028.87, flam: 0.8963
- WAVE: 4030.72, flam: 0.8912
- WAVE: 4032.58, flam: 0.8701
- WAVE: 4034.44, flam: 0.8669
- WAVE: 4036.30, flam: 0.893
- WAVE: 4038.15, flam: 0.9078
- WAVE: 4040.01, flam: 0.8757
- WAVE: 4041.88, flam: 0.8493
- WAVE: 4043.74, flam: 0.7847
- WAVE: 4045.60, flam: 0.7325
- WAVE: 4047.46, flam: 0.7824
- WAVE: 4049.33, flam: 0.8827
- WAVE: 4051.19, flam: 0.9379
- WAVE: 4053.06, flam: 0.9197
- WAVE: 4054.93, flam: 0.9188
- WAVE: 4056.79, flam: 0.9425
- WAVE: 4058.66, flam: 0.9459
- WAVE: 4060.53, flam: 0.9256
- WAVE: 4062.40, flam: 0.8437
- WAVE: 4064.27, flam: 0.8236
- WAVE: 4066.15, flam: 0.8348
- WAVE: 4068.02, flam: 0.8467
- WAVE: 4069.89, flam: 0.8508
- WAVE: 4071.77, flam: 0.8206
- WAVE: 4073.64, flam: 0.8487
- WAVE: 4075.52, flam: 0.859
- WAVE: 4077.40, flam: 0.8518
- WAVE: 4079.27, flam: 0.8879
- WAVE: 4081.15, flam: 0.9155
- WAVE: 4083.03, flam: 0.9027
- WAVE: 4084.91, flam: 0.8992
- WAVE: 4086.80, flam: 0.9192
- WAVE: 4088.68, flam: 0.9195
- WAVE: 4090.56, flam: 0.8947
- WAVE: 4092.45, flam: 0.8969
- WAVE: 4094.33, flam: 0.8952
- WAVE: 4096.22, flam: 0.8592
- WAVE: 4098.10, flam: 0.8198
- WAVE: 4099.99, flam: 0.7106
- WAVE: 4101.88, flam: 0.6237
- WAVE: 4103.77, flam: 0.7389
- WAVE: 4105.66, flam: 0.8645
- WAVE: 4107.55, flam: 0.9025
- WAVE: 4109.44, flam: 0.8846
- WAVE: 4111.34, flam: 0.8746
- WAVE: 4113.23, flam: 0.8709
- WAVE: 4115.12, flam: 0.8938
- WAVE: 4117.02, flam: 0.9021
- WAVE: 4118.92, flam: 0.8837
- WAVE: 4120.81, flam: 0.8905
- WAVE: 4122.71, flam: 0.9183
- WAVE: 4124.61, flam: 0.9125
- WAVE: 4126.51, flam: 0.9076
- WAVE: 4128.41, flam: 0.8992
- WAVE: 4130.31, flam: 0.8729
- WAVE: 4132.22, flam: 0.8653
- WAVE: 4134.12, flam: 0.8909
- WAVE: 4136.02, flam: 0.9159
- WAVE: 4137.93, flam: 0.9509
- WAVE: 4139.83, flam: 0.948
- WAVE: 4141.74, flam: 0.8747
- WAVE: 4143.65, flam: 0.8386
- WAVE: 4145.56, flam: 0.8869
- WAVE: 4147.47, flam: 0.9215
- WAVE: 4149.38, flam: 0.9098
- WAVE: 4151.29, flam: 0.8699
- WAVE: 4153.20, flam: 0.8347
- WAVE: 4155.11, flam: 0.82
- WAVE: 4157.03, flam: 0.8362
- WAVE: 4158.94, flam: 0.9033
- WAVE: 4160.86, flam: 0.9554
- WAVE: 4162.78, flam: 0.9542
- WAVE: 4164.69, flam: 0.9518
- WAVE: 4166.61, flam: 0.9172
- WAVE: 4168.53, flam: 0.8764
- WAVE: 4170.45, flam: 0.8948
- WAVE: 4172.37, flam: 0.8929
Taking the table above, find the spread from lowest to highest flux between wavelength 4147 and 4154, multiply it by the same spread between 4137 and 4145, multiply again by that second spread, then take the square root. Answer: 0.033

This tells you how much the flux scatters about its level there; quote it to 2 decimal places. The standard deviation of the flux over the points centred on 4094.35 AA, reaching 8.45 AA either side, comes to 0.10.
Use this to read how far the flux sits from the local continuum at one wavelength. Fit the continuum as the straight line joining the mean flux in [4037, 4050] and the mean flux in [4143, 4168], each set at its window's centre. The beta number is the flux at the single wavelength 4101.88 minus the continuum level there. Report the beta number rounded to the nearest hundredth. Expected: -0.24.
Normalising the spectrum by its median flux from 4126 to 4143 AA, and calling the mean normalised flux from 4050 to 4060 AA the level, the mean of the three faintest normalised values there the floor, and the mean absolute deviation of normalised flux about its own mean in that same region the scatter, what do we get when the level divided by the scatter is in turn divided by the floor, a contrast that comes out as 83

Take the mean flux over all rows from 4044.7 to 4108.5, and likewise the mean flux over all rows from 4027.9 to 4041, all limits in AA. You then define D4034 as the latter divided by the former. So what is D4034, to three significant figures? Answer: 1.03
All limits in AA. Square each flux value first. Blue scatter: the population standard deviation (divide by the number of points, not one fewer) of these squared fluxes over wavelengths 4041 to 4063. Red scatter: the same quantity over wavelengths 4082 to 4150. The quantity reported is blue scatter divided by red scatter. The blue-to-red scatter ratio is 1.2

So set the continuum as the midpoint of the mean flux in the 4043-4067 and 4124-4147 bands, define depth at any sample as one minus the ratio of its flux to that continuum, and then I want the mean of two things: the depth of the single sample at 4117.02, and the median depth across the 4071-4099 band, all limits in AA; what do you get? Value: -0.018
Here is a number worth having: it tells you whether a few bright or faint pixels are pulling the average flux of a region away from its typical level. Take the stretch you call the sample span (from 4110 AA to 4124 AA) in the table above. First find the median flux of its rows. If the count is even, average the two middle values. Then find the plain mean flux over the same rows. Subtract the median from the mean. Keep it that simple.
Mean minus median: 0.000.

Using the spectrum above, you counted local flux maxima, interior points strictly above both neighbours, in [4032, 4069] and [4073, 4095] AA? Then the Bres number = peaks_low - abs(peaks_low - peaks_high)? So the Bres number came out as 2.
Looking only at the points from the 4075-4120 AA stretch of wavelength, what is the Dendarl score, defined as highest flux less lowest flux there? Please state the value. 0.30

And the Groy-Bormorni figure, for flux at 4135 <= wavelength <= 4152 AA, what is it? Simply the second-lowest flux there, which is 0.8699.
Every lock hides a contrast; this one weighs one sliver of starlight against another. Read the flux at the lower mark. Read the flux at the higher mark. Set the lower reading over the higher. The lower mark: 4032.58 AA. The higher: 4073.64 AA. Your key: 1.03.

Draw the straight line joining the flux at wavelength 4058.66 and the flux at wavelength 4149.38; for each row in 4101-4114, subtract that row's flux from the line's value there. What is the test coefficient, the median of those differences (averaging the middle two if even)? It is 0.053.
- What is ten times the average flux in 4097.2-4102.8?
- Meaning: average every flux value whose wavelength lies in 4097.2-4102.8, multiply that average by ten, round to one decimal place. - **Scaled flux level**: 7.2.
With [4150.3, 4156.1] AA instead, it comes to 8.4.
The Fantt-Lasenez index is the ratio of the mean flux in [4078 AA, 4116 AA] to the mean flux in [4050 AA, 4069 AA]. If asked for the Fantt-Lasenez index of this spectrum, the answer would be 0.961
